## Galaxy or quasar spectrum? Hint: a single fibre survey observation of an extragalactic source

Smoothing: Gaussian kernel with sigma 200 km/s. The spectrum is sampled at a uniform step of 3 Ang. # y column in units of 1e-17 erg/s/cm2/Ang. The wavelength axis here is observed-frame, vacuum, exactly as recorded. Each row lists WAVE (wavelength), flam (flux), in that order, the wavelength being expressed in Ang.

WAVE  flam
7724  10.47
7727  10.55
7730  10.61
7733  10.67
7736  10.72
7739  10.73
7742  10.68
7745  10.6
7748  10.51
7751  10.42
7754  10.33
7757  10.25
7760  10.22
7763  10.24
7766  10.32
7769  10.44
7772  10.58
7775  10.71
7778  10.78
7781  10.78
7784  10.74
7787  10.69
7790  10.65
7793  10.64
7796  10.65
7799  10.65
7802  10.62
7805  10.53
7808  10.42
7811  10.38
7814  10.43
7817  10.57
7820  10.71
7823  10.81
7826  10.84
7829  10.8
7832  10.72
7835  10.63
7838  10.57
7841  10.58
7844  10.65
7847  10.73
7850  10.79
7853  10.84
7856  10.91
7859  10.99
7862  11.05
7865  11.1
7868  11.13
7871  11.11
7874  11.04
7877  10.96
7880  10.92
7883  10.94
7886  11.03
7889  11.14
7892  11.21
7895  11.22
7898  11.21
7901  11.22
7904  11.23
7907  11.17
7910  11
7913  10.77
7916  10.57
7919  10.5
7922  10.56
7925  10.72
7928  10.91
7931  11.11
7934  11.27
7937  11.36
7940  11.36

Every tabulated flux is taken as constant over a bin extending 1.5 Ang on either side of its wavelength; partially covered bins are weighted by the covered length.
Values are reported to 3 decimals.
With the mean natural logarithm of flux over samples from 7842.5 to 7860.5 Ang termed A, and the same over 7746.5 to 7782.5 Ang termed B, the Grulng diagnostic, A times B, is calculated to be 5.591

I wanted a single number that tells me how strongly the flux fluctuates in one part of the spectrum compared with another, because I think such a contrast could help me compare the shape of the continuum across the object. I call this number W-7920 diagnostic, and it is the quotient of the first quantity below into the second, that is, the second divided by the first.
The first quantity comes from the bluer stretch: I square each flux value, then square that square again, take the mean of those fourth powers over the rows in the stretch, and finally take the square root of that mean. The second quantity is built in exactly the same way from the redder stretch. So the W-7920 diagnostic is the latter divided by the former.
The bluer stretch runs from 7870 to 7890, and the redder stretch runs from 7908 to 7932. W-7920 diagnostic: 0.96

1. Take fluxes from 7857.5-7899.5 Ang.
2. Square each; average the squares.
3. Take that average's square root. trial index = 11.1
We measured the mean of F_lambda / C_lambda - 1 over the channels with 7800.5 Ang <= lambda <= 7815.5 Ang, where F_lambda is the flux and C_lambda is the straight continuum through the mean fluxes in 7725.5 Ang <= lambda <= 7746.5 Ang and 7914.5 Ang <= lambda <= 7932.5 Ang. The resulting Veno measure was -0.02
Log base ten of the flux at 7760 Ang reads 1.01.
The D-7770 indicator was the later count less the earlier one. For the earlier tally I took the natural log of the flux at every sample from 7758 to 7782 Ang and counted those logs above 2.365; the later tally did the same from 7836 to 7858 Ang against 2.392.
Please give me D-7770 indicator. -3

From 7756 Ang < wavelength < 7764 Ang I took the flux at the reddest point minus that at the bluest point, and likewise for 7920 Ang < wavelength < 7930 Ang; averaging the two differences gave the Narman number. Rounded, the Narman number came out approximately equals 0.17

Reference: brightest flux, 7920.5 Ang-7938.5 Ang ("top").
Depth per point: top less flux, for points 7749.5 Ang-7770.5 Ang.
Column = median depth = 1.0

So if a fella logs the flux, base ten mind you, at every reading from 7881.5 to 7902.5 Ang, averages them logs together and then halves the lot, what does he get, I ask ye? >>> 0.523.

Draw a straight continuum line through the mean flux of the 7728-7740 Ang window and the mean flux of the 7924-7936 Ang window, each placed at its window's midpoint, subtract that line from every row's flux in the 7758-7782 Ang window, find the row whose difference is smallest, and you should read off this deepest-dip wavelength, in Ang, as 7760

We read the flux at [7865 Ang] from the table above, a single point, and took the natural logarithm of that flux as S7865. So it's 2.41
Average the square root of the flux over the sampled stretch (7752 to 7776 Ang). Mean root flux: 3.22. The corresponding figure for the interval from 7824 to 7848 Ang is 3.27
